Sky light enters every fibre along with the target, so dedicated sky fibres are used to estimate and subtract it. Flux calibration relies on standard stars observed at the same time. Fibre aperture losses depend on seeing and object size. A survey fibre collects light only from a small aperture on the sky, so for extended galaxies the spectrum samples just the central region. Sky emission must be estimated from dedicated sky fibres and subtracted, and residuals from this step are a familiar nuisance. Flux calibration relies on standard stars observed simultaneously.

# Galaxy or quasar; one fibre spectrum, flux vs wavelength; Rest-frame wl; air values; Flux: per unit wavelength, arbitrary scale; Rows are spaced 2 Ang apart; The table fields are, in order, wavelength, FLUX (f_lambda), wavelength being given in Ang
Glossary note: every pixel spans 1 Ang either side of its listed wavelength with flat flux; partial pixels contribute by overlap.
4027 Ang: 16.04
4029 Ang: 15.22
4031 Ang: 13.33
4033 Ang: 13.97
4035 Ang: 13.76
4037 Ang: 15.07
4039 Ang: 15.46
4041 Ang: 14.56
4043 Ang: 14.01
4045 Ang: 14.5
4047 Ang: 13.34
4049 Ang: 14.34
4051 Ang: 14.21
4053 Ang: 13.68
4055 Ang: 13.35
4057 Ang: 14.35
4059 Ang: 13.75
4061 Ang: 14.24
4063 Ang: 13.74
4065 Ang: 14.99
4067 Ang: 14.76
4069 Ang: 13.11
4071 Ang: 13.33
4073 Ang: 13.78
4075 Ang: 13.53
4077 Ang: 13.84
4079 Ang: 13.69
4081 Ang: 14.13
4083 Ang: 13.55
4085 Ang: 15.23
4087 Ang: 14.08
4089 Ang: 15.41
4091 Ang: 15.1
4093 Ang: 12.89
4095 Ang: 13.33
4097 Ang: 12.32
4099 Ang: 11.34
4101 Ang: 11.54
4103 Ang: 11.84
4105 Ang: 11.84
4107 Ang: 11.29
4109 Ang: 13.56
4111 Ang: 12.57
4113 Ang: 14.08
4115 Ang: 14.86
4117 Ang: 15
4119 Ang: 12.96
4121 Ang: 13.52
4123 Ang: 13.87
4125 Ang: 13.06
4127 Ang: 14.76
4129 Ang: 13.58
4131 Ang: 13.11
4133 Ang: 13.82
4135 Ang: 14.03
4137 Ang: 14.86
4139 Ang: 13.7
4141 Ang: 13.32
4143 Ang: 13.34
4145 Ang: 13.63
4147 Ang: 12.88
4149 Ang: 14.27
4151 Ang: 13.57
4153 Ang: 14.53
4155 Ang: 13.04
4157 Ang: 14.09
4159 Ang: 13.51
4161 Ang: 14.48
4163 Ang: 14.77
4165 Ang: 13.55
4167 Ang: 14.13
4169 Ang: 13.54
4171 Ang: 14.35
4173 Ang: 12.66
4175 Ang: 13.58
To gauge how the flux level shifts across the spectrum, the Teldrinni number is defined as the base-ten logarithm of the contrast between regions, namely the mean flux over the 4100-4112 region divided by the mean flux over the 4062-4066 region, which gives -0.074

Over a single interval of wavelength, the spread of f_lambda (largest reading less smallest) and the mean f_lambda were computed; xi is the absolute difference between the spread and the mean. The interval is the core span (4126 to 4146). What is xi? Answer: 12.1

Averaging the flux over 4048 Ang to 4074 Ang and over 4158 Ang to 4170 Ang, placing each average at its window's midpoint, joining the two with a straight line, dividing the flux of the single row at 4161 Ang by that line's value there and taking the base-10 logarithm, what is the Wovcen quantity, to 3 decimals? 0.015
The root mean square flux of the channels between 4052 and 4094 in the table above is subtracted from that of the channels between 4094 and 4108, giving -2.1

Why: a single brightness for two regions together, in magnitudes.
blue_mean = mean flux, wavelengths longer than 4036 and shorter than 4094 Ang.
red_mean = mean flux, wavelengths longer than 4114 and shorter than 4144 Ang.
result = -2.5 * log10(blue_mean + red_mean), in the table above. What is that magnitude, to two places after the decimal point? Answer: -3.62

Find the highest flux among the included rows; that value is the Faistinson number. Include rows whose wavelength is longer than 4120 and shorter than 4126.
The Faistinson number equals 13.87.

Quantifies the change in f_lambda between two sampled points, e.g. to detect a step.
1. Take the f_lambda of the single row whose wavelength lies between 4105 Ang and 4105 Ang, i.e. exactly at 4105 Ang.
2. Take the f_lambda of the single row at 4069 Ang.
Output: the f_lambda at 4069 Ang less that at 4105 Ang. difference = 1.3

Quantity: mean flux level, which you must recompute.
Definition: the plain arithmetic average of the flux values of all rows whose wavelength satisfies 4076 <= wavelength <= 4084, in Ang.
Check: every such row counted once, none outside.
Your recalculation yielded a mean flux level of 13.8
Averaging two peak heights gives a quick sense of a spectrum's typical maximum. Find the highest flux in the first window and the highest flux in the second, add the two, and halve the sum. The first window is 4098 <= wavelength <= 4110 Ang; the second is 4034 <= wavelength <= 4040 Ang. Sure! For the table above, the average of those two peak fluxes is 14.5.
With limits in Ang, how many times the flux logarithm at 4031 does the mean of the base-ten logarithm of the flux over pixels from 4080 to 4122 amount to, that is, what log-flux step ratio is 1.00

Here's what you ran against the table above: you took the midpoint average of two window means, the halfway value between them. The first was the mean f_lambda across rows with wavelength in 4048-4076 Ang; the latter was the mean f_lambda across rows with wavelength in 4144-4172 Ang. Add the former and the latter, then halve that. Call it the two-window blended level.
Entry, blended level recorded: 13.91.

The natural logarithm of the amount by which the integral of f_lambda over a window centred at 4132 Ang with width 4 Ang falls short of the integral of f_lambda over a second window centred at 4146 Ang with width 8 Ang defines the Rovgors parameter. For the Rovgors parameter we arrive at 4.0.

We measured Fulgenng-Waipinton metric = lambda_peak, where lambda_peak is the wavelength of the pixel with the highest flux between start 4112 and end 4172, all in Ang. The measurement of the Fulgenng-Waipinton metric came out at 4117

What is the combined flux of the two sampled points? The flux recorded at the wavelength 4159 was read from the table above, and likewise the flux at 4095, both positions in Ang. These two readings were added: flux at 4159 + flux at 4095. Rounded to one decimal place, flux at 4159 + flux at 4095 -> 26.8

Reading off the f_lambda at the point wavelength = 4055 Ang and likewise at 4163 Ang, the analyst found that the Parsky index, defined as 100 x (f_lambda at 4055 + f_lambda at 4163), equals 2812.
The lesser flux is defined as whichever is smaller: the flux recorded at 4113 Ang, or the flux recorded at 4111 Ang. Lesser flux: 12.6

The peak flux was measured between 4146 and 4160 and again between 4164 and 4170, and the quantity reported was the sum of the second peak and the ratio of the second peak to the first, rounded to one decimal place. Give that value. 15.1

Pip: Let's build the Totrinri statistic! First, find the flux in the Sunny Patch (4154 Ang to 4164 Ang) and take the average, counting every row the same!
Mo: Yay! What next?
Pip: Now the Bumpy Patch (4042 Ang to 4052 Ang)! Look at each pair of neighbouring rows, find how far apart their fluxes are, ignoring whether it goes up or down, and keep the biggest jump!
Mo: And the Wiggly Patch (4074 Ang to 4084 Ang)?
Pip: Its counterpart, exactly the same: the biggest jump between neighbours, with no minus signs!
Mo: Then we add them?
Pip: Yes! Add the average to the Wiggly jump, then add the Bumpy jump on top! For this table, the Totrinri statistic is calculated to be 15.7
